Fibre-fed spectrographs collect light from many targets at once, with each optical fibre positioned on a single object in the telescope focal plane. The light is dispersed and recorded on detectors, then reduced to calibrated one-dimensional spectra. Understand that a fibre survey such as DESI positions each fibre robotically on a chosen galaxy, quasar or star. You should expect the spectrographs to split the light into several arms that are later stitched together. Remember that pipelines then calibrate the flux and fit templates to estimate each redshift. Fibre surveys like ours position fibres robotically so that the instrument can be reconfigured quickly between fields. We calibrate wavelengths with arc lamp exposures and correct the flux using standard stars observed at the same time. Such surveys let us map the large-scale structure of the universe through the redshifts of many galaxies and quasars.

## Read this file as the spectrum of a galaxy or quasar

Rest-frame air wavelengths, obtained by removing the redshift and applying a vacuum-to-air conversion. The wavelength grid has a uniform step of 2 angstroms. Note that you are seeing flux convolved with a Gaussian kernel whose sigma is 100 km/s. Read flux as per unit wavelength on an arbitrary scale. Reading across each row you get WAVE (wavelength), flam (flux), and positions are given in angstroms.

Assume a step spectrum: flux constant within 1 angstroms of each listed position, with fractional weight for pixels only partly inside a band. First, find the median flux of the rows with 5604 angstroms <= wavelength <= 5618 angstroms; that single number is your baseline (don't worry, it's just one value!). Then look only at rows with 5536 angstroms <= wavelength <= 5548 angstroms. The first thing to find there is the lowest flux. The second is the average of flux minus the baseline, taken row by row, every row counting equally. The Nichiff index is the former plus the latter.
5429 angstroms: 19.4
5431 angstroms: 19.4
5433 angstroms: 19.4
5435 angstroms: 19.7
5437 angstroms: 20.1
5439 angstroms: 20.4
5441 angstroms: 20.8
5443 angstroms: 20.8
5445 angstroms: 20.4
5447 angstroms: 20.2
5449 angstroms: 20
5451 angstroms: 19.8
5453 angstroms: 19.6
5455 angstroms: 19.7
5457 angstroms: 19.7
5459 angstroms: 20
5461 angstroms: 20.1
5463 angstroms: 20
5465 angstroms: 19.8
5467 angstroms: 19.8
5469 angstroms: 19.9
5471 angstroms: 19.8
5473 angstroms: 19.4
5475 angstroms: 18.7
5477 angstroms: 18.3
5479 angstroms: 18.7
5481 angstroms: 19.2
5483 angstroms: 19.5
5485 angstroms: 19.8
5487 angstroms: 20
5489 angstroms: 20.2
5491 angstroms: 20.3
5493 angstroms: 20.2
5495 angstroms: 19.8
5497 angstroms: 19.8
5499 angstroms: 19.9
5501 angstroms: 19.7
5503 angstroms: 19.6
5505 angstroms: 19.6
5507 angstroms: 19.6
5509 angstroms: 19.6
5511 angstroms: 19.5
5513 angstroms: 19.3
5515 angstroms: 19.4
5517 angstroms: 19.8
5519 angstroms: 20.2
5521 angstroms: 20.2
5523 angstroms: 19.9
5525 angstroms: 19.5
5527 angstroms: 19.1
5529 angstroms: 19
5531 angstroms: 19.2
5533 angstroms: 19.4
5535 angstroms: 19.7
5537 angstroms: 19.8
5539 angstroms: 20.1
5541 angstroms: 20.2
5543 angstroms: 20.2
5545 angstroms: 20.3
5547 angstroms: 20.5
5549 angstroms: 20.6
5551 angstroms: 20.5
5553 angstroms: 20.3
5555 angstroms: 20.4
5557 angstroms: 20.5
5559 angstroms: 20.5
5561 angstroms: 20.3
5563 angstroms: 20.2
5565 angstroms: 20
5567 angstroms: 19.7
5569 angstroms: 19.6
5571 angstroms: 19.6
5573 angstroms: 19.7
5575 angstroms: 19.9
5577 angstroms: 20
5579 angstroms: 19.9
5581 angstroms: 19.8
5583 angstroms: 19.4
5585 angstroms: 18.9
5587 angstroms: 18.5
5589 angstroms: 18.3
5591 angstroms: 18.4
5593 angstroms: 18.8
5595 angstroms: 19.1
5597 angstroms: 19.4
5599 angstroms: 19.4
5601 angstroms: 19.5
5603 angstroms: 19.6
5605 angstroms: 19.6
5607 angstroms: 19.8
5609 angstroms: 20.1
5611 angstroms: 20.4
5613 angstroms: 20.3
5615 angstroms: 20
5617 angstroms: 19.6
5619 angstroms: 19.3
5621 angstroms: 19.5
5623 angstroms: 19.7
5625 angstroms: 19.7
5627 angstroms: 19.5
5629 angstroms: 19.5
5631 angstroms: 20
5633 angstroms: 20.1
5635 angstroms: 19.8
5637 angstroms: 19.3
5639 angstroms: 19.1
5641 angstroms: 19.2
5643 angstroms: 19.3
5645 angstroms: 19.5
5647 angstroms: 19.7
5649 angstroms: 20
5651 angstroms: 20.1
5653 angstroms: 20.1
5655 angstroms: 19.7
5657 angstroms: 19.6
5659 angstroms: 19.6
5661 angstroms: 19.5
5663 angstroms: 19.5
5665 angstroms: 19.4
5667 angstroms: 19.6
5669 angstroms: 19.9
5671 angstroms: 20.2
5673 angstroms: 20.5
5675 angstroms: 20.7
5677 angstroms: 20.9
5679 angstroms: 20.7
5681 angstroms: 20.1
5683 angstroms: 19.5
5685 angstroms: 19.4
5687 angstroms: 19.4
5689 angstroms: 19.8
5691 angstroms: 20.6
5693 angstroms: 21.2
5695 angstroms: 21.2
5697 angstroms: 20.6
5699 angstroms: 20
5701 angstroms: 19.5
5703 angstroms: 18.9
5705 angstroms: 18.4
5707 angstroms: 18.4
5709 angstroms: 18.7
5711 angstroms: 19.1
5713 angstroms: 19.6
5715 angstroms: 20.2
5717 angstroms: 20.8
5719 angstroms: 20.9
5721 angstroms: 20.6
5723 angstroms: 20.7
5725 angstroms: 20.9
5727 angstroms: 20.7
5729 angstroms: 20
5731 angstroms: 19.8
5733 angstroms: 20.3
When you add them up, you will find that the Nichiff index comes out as 20.0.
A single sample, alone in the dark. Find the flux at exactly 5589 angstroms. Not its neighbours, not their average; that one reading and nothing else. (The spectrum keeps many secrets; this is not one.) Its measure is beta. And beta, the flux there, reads 18.3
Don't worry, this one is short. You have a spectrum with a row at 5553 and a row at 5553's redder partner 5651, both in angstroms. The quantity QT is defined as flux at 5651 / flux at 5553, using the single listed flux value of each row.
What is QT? 0.99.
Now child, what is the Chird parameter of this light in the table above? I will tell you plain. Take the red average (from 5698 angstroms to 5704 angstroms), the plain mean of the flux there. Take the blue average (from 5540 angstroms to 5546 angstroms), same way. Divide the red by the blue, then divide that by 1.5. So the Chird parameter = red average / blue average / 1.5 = 0.641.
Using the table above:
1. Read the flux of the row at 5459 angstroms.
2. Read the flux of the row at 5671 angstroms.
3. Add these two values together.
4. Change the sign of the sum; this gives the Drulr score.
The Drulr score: -40.2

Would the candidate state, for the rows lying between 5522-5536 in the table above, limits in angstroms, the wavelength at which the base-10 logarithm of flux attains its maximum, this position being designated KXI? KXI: 5523 angstroms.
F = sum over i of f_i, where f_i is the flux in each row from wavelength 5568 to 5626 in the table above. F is 566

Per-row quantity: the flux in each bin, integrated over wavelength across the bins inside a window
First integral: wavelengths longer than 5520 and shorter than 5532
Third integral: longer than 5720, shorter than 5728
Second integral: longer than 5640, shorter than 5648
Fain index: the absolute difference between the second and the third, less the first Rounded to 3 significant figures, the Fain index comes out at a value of -223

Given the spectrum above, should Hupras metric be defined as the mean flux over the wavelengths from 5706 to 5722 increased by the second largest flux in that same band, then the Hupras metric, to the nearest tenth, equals 40.6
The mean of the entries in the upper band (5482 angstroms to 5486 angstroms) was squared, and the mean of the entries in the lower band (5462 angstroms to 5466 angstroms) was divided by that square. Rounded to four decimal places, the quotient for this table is 0.0515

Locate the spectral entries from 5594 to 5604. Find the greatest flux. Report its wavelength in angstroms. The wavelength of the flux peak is 5603 angstroms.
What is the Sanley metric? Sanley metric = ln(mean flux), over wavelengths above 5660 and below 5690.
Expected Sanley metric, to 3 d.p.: 2.993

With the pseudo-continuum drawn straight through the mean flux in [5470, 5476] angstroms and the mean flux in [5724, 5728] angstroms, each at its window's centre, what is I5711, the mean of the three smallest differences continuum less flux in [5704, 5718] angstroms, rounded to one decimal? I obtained 0.5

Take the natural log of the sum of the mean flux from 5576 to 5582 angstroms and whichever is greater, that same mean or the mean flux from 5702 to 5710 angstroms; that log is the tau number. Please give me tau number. 3.68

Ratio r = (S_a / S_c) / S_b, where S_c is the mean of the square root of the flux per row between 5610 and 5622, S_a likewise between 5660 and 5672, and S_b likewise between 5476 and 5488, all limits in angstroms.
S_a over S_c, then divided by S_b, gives 0.227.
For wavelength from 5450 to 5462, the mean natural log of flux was 2.99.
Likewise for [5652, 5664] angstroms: 2.98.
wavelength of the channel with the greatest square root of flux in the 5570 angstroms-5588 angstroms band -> 5577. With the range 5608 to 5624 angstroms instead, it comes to 5611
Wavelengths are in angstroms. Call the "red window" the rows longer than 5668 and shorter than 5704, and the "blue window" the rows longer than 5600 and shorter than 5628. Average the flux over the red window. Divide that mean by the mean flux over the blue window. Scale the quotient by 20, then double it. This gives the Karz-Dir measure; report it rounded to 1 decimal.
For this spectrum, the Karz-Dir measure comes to 40.8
